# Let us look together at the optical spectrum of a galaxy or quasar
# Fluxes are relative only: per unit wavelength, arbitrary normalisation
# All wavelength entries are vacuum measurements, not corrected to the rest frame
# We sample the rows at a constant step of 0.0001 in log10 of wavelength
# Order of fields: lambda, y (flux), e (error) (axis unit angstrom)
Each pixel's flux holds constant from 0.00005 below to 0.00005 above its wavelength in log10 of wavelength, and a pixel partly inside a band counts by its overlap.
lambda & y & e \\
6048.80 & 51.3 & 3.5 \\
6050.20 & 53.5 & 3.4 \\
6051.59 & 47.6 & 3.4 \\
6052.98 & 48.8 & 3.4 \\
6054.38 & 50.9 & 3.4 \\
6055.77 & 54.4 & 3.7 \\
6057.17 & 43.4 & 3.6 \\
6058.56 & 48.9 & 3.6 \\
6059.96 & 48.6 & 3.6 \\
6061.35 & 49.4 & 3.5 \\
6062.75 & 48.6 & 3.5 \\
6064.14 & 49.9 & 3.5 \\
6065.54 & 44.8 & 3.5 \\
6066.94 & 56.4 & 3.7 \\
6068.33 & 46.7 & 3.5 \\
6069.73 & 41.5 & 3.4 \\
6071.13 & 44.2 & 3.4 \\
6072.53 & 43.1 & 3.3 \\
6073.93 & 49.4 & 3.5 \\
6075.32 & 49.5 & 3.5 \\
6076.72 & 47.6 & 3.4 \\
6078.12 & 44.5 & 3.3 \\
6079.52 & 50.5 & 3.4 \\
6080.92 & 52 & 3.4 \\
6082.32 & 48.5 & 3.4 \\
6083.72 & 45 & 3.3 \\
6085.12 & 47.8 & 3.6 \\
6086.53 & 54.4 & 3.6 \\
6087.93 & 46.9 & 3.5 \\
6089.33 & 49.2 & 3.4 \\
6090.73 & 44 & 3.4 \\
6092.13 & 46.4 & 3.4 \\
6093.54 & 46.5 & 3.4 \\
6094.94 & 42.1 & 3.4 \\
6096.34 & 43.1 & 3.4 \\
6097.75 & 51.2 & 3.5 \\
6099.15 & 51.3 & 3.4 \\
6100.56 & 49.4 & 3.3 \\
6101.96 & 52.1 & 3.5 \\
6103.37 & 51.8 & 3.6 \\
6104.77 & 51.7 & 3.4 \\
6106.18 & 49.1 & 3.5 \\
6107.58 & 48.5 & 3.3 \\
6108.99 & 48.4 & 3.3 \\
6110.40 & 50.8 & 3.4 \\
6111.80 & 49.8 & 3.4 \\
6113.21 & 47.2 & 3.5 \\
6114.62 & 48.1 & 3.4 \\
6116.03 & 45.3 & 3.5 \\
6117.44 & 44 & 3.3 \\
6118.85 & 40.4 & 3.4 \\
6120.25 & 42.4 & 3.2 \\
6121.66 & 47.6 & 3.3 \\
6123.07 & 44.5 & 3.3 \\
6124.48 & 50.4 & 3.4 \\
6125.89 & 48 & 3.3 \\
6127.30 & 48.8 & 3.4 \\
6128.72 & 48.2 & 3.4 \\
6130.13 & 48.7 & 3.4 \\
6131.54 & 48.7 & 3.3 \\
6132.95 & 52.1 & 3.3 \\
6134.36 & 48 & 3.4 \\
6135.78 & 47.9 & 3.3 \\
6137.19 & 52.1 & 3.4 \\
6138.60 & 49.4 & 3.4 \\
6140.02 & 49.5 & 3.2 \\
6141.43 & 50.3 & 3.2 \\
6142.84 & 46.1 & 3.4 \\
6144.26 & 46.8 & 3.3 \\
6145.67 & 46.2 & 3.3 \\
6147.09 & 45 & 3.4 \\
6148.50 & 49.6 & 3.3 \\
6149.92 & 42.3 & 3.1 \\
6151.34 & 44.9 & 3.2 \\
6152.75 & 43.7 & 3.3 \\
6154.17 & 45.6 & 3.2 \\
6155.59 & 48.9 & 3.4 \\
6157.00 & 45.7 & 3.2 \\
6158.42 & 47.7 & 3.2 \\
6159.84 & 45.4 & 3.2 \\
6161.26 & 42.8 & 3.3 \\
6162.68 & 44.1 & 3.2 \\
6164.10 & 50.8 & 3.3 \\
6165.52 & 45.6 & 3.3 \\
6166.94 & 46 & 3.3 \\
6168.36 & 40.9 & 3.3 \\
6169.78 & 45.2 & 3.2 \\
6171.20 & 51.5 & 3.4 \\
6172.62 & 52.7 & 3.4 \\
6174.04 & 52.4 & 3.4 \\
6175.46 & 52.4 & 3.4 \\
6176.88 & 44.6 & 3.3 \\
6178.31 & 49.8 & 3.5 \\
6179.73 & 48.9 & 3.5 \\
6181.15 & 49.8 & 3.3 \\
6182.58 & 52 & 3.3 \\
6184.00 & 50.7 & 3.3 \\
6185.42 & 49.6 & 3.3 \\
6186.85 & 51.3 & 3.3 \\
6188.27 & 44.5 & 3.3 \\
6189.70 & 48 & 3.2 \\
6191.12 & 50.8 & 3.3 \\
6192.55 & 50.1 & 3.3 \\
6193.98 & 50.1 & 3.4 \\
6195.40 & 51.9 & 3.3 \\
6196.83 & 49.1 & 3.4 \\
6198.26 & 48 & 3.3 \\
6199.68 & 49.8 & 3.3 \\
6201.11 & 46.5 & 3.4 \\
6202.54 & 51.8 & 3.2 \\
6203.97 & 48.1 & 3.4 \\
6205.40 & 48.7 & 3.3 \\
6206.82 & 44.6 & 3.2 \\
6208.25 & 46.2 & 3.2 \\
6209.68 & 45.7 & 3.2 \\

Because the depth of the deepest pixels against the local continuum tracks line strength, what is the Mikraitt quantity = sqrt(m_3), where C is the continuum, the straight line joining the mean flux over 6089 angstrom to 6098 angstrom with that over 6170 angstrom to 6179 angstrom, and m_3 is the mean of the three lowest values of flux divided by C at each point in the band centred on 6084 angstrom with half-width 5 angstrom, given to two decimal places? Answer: 1.01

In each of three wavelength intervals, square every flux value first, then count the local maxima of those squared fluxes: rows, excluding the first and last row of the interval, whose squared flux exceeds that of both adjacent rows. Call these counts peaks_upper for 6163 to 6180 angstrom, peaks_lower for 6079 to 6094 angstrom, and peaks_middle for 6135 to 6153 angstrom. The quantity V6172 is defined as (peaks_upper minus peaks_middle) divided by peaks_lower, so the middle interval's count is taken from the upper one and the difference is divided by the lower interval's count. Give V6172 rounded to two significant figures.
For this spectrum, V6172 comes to -0.67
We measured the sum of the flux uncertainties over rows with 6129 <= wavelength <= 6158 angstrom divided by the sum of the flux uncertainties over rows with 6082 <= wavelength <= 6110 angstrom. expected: 0.96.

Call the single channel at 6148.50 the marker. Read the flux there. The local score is 49.6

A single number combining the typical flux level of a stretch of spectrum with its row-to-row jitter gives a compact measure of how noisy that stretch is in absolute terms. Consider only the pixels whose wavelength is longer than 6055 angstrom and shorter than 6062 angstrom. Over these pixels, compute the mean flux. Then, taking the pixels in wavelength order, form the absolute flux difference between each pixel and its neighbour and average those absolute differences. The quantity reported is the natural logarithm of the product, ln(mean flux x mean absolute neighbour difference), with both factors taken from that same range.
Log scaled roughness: 5.37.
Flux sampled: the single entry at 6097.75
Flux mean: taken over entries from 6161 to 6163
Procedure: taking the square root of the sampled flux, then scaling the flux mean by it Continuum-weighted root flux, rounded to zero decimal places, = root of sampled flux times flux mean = 311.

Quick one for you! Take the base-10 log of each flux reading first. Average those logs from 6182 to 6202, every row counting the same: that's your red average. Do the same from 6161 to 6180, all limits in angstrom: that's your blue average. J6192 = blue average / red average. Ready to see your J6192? 0.99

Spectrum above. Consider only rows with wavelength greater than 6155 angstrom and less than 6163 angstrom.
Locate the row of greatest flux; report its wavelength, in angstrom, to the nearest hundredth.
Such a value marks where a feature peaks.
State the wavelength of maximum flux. 6155.59 angstrom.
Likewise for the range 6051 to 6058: 6055.77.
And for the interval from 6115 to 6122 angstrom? 6121.66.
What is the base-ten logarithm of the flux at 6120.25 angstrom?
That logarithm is 1.63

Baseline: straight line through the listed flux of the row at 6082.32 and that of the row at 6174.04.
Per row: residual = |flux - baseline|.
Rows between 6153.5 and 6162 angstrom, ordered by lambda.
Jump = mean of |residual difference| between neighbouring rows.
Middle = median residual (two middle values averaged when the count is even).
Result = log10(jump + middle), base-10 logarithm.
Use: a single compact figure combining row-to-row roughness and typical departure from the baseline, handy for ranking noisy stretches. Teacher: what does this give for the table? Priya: 0.94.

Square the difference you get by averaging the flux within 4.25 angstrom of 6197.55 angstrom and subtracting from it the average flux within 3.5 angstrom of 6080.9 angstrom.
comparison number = 1.3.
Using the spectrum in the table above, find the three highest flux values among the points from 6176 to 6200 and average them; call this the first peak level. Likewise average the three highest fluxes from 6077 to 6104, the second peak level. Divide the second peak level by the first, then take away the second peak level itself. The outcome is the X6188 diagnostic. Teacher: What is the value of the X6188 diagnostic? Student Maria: -51.8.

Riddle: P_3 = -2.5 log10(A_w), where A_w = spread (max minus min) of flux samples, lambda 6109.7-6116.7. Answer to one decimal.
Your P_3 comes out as -1.9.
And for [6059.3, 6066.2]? -1.8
